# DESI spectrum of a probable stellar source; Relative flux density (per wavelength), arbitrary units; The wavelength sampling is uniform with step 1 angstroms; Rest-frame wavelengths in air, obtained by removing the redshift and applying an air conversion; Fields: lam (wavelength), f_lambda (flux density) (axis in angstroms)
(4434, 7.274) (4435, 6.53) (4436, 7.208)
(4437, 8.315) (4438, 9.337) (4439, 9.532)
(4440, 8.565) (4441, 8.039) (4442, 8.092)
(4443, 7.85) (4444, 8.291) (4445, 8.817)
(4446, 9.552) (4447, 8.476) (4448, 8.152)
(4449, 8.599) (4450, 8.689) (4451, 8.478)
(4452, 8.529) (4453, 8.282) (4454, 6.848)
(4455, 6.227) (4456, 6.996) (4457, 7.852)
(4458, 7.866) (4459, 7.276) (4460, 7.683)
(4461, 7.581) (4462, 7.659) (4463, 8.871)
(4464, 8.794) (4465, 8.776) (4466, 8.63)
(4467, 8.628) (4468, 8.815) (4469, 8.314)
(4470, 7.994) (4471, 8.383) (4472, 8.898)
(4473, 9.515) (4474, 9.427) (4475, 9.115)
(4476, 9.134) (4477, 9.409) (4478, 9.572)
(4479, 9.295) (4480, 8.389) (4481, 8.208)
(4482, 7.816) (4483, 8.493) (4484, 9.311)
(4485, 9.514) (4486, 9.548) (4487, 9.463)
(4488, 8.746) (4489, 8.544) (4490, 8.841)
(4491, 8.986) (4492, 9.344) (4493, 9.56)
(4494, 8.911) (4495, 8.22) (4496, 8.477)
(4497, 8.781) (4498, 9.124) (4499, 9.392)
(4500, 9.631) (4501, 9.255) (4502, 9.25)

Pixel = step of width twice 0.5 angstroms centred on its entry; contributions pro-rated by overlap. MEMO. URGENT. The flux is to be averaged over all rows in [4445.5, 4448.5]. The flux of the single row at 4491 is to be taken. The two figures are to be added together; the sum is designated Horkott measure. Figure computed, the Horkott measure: 17.7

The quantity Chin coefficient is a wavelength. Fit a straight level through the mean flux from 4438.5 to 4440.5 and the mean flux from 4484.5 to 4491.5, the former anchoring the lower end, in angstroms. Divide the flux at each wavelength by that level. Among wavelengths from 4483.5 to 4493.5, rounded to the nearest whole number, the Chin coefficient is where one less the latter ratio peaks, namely 4489 angstroms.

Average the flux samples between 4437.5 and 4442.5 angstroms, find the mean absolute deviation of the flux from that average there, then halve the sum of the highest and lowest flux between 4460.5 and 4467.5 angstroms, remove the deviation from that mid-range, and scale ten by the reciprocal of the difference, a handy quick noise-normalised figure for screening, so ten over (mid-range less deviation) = 1.307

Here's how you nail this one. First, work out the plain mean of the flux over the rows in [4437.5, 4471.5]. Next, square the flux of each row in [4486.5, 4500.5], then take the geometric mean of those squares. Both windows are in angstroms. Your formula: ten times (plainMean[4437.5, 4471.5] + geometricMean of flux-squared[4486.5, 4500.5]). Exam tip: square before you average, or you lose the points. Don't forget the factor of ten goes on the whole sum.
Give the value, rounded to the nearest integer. 891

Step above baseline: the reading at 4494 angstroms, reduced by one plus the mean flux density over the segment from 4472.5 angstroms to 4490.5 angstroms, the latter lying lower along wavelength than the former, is -1.1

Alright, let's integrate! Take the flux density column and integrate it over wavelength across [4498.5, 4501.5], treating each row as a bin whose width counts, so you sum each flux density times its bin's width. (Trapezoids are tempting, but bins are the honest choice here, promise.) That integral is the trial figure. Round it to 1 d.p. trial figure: 28.3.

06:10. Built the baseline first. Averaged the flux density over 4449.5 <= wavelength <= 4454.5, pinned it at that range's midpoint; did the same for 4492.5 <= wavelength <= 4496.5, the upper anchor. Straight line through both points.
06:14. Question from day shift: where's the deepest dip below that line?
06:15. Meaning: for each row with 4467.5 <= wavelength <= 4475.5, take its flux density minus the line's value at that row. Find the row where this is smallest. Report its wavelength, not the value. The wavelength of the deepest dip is 4470 angstroms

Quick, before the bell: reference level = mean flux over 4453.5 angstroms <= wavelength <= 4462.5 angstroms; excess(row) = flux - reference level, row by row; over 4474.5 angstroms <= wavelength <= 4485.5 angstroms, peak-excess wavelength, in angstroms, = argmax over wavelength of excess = 4478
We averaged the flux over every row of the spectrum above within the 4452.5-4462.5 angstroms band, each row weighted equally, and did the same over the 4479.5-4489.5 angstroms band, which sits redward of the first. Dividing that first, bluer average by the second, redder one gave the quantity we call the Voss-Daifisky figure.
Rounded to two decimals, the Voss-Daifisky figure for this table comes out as 0.84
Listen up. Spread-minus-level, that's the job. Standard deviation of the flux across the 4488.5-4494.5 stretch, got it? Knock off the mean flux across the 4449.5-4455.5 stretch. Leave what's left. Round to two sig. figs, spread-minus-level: -7.5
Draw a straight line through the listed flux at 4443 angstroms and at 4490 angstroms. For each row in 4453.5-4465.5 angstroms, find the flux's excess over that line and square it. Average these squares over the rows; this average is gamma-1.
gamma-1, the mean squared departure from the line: 0.8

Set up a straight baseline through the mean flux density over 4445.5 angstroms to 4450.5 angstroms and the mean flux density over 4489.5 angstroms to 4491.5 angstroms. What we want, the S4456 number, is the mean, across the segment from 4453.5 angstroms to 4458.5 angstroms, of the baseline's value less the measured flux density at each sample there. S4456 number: 1.6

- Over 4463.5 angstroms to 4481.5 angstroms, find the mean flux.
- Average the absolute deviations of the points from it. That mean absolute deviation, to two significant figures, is 0.40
